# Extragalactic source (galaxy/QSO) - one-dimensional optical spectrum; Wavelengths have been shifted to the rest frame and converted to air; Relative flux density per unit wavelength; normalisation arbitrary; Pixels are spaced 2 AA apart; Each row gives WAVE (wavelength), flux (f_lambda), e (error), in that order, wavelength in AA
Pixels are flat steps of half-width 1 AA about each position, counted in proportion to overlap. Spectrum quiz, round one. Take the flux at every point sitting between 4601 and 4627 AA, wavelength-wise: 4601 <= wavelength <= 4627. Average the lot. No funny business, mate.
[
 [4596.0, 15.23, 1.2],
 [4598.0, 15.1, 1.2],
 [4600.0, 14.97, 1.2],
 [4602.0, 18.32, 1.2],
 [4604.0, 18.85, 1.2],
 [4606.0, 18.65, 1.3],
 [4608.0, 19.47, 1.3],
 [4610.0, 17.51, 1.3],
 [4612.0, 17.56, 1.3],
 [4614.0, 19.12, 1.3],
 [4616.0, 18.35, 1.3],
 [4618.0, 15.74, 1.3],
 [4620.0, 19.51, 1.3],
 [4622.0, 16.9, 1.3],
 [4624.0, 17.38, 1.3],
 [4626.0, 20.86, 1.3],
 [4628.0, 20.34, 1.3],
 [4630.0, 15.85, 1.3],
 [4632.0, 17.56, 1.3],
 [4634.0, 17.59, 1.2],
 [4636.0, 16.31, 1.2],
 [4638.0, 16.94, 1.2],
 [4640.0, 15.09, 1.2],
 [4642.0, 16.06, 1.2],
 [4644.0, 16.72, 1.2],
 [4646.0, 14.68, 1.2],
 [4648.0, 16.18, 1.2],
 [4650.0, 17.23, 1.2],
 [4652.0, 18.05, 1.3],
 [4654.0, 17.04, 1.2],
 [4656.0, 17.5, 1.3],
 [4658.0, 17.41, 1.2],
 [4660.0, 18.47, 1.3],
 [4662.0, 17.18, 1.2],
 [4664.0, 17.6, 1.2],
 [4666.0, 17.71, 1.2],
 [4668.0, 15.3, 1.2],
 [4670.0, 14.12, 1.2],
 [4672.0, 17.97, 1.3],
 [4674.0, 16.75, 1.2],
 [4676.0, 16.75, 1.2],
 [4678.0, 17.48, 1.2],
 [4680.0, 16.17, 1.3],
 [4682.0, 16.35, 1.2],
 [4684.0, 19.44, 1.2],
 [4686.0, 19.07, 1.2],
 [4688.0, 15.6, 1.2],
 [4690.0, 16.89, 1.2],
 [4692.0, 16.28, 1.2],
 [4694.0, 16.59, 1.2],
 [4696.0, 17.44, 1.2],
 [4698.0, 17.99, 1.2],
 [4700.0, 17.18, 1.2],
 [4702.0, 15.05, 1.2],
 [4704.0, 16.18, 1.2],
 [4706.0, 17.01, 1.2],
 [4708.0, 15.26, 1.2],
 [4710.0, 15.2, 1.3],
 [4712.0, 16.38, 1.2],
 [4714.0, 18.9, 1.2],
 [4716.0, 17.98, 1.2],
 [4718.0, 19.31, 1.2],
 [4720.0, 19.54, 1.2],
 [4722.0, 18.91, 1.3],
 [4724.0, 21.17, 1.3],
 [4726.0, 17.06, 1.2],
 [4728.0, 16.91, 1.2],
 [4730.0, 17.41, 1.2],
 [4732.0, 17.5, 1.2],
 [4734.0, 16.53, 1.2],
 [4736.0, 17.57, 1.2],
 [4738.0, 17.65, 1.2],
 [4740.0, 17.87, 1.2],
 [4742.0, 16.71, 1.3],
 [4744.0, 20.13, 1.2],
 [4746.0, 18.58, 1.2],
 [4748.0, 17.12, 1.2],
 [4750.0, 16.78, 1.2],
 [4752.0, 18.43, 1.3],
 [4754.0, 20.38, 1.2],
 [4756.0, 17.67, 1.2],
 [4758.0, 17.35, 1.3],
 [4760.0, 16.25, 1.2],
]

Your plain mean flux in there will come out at 18.3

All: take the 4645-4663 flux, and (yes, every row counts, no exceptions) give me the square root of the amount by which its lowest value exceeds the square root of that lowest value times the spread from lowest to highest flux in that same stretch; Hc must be 2.69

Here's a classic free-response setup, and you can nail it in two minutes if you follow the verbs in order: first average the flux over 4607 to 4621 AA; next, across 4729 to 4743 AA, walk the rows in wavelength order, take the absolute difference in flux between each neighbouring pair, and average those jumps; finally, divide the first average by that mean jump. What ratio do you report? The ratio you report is 31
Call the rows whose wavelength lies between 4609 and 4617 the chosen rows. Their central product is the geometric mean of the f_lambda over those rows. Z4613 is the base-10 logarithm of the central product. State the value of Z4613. 1.26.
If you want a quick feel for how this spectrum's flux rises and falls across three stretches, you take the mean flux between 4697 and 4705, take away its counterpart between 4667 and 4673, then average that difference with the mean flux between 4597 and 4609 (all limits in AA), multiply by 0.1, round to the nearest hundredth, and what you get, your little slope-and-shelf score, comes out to 0.92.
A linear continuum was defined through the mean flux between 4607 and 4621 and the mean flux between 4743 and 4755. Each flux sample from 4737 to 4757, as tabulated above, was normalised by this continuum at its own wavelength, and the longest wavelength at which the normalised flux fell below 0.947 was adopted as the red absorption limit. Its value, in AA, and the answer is 4750.0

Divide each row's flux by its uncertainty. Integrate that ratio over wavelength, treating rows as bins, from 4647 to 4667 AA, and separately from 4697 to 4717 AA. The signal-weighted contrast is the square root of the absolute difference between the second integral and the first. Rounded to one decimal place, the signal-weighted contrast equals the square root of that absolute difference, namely 2.7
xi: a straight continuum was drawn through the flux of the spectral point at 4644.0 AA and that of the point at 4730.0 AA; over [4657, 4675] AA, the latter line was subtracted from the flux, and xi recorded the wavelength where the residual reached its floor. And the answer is 4670.0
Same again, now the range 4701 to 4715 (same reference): 4702.0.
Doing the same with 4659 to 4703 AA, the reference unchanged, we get 4670.0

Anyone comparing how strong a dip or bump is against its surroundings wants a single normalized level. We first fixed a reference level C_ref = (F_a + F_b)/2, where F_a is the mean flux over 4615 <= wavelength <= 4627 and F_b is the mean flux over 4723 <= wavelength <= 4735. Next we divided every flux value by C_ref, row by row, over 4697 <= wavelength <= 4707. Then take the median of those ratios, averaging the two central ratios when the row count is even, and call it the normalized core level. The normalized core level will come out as 0.948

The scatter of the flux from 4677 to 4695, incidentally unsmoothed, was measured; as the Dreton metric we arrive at 1.3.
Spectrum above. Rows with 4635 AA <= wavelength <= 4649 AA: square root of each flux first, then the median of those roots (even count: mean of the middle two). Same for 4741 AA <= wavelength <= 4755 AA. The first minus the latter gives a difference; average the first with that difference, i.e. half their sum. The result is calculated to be 1.88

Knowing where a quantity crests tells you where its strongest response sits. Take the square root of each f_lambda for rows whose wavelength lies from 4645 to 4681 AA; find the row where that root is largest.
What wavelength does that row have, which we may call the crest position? 4660.0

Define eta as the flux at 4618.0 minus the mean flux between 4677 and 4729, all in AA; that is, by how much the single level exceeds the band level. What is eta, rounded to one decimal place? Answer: -1.6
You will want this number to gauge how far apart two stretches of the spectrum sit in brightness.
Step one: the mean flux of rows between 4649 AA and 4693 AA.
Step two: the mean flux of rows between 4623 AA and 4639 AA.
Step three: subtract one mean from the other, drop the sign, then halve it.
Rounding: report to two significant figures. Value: 0.37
